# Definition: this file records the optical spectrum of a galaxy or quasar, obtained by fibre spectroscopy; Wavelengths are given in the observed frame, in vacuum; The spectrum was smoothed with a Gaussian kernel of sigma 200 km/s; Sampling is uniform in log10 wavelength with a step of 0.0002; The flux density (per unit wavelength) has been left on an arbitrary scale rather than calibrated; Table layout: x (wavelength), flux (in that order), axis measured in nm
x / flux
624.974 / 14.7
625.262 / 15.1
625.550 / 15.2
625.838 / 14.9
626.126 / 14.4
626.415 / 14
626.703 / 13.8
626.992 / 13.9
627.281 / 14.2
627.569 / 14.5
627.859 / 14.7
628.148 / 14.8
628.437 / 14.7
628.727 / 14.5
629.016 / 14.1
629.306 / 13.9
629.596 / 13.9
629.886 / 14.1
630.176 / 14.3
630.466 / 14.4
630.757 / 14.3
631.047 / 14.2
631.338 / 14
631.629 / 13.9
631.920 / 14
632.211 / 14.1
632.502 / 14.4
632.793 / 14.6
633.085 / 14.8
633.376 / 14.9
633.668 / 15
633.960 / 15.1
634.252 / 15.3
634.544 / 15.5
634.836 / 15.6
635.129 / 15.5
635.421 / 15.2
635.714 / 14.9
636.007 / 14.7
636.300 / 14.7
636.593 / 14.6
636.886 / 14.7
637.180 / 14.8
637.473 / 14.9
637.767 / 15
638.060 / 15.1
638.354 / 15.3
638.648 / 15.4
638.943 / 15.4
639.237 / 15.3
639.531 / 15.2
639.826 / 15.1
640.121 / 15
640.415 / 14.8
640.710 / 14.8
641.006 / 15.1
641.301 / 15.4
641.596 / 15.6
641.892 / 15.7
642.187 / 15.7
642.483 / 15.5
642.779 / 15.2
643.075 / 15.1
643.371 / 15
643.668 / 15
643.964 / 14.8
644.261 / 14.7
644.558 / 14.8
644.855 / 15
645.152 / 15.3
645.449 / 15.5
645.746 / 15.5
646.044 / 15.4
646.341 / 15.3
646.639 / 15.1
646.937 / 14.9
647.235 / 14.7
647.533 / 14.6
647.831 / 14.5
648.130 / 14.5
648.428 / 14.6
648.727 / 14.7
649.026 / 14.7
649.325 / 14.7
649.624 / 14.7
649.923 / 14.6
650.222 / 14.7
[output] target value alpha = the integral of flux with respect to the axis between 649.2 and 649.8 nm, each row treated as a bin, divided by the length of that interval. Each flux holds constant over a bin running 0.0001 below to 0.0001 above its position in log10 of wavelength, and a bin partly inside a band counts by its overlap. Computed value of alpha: 14.7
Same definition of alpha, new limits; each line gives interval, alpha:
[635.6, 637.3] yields 14.7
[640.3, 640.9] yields 14.8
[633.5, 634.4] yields 15.1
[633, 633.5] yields 14.9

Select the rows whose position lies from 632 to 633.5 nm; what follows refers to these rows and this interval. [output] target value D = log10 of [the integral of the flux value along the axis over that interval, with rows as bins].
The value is 1.34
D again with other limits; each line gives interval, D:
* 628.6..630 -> 1.30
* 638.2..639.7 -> 1.36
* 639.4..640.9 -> 1.35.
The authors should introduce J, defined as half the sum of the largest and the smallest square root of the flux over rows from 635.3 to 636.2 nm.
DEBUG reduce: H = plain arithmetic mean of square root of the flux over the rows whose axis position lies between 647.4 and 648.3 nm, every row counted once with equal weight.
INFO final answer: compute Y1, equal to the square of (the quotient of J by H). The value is 1.03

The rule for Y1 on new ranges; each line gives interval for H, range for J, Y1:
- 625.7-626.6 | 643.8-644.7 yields 1.02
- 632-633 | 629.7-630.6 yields 0.99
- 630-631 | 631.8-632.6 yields 0.99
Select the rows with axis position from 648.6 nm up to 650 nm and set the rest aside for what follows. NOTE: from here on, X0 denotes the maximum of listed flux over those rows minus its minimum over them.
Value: 0.10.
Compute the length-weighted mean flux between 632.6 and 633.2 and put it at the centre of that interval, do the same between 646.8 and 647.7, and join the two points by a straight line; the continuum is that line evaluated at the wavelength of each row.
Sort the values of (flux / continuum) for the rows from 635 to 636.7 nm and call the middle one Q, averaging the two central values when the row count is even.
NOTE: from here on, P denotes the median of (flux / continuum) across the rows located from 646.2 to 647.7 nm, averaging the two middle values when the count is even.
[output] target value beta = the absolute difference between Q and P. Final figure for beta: 0.003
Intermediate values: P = 1.01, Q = 1.01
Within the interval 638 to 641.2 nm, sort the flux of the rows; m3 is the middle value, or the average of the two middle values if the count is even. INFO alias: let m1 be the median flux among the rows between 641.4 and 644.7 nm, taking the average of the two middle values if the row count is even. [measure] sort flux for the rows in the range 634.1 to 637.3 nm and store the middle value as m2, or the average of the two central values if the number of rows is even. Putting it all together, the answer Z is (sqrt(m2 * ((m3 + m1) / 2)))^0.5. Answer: 3.87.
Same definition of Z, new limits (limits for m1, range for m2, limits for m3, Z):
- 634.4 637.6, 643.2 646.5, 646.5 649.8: 3.86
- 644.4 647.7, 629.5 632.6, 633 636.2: 3.82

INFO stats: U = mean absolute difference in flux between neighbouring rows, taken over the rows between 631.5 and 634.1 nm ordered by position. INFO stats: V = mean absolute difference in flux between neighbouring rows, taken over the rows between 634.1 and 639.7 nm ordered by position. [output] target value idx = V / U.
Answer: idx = 0.85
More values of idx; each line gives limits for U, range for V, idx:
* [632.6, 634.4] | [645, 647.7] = 0.98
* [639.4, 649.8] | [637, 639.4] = 0.79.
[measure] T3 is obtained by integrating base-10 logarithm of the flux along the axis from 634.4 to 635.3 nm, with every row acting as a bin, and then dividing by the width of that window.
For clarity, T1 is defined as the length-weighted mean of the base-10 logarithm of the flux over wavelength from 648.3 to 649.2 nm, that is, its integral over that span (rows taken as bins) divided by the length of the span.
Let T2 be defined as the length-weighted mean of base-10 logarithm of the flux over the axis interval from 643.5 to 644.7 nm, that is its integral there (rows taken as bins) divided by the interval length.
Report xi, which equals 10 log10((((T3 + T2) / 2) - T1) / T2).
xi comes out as -18.9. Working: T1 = 1.17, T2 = 1.17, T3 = 1.19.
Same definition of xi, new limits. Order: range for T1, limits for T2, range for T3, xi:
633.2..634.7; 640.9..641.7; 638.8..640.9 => -27.8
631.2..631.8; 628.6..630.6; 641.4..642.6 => -16.0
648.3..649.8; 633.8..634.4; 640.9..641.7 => -18.1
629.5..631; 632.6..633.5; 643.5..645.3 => -18.0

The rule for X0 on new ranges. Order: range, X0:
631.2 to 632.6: 0.50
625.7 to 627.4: 1.10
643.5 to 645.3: 0.60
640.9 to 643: 0.60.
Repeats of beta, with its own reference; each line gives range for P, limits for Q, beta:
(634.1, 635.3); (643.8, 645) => 0.051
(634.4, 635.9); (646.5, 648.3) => 0.062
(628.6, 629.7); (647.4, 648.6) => 0.032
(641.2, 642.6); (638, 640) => 0.020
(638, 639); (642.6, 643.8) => 0.022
